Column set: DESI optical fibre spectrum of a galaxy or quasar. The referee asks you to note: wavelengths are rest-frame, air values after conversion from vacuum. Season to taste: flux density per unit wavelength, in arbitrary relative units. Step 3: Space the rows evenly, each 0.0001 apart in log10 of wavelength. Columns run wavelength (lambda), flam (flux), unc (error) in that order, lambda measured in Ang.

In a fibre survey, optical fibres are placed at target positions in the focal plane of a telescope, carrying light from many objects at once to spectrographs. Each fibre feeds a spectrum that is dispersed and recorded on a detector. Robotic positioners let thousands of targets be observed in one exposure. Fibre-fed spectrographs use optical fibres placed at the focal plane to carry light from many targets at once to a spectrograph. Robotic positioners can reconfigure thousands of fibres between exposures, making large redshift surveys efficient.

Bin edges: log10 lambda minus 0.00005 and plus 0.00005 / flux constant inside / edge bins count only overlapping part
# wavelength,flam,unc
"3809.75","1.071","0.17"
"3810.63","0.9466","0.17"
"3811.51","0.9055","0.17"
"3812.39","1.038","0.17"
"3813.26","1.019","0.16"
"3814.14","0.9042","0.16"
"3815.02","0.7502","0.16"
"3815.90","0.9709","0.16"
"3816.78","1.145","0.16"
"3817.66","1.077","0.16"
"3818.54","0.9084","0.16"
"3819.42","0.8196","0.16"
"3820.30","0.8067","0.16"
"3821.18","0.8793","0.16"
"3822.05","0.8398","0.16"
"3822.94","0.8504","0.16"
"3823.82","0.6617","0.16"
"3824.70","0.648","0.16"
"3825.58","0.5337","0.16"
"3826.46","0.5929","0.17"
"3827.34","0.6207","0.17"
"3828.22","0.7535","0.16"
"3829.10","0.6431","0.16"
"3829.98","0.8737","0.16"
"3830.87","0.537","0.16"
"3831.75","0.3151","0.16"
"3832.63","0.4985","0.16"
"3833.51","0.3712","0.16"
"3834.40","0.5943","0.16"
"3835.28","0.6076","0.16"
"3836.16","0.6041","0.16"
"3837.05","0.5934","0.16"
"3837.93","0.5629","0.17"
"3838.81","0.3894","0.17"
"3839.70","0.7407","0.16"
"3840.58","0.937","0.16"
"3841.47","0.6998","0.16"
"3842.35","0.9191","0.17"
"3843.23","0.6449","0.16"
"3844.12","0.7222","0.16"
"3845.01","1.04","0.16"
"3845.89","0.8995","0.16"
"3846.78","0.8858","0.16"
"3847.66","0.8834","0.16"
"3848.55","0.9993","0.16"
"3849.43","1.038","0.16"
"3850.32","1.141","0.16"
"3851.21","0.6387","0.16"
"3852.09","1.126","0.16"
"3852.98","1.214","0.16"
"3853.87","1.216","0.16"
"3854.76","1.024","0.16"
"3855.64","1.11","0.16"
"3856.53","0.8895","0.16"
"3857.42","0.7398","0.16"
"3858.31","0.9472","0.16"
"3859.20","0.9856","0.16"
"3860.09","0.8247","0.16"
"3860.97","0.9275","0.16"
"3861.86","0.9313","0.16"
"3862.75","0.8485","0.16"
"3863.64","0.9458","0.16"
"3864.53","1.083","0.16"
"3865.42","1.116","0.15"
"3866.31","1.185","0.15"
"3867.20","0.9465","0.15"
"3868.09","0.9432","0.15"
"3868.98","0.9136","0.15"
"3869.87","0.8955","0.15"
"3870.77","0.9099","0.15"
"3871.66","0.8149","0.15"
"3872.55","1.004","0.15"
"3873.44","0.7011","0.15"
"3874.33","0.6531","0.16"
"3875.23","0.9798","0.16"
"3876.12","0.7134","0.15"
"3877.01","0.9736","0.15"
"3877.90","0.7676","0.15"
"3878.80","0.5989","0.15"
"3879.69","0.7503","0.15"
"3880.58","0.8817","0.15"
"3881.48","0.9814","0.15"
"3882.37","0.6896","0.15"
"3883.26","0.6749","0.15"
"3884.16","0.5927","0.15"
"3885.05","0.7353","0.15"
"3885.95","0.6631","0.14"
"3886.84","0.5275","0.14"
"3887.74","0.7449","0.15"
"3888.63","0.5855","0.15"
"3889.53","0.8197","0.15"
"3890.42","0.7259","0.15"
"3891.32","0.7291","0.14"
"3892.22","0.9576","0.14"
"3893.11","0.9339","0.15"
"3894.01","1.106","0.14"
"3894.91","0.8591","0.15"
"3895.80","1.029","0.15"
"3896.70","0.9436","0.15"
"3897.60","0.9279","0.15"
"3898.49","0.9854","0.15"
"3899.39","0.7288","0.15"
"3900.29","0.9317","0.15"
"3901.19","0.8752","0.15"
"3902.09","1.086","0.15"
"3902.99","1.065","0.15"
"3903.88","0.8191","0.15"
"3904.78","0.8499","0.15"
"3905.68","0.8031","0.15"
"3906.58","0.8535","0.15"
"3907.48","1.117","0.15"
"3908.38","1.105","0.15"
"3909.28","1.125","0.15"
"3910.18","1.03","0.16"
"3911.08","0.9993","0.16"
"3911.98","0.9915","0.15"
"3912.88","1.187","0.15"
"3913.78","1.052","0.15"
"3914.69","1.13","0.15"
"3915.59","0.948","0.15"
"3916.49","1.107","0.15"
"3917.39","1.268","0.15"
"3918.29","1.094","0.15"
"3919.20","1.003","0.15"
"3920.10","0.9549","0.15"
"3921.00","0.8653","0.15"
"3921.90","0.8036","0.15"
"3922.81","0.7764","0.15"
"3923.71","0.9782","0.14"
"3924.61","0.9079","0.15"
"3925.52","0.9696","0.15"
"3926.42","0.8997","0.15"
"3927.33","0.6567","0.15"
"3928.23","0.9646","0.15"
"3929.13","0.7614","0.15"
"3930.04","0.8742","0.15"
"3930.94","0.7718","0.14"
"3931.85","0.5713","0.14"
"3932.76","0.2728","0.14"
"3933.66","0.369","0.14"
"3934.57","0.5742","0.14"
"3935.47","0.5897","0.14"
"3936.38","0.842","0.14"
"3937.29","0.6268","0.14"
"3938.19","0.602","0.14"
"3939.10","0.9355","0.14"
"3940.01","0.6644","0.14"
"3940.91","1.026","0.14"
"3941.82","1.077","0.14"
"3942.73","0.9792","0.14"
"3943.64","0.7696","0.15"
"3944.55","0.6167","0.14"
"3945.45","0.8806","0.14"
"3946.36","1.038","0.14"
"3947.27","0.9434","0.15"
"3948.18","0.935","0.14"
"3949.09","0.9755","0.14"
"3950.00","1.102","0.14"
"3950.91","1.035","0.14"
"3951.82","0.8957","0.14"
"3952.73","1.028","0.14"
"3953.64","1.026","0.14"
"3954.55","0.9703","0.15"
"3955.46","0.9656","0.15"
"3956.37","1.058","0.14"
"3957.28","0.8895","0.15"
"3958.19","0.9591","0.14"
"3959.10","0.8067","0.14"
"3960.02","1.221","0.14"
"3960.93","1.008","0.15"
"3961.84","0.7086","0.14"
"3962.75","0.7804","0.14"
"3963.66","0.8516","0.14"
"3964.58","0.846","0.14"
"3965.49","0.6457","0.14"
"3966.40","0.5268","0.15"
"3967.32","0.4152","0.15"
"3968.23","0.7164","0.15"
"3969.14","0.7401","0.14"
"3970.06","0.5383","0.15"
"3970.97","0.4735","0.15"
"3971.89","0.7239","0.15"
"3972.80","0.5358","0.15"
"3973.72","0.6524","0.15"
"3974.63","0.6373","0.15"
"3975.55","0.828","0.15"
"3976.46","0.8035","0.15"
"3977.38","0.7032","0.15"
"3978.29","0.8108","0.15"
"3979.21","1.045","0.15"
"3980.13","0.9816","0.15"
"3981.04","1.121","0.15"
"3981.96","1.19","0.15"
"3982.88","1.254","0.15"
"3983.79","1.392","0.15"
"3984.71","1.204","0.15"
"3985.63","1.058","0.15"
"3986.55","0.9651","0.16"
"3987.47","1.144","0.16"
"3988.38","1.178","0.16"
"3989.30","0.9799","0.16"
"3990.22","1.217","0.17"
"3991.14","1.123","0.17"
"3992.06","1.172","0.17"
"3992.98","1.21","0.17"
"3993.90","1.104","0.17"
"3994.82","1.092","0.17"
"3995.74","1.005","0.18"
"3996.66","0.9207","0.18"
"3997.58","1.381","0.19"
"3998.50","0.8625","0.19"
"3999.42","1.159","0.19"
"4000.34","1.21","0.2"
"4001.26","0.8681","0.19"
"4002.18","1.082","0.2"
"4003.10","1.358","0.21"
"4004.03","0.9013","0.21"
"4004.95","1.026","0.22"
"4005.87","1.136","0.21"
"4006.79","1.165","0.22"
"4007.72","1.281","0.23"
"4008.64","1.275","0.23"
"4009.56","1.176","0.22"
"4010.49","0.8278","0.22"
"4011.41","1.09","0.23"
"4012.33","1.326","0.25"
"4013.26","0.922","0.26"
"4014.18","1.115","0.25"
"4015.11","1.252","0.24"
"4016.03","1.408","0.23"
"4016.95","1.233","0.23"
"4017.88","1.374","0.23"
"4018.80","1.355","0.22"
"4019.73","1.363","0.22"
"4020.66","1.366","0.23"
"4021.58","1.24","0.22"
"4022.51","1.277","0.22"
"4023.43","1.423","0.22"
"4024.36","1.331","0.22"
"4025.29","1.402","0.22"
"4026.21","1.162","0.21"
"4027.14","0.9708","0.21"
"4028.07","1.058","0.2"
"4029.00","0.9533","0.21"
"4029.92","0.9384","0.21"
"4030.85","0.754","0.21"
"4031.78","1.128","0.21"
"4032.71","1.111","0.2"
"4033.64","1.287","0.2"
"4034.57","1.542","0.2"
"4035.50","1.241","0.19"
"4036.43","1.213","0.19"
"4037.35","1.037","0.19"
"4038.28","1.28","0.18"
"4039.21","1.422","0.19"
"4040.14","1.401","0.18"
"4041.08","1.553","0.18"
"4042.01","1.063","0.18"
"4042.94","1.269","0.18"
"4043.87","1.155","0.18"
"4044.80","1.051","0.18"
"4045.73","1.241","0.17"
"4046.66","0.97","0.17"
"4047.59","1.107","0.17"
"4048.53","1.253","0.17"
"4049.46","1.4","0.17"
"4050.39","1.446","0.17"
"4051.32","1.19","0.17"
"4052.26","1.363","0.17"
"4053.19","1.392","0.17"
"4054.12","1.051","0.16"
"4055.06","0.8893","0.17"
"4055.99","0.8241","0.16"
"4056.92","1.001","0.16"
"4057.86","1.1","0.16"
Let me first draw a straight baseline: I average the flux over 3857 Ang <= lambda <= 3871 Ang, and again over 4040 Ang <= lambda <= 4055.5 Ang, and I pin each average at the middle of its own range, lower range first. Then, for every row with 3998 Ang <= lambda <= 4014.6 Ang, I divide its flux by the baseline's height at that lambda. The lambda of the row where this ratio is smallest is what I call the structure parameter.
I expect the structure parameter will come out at 4010.49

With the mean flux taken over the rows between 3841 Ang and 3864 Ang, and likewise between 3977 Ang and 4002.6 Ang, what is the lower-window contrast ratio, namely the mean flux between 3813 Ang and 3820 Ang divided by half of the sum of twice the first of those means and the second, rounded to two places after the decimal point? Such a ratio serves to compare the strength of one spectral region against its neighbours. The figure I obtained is 0.64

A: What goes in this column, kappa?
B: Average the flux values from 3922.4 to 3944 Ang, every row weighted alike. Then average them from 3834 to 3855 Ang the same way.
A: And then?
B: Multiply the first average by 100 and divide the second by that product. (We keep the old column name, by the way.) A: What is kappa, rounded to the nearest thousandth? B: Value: 0.011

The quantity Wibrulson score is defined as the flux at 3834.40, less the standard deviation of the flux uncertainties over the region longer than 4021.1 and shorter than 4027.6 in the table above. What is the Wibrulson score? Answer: 0.6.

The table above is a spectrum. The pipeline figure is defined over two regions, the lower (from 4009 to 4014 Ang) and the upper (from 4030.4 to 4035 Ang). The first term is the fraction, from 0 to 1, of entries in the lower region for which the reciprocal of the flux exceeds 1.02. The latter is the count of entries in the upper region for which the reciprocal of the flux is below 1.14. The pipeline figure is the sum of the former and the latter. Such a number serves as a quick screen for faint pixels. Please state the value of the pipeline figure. 4.4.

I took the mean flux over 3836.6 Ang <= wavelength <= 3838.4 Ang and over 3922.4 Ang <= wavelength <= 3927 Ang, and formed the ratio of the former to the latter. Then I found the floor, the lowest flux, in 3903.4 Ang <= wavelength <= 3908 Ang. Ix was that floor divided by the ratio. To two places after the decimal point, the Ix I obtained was 1.26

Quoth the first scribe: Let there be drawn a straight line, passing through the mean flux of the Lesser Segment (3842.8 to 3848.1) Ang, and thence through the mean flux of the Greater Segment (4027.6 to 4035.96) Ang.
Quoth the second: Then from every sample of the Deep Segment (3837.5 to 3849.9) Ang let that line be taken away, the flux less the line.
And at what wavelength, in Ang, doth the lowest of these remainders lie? 3838.81 Ang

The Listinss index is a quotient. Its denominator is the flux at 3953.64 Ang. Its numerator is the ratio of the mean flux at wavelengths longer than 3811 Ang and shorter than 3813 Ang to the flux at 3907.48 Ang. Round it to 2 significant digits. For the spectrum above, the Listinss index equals 0.85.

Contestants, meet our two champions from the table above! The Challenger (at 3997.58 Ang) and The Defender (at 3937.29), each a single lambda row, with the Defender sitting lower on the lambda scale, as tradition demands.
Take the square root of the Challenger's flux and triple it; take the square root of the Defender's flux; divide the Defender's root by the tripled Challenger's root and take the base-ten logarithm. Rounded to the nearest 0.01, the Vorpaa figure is -0.65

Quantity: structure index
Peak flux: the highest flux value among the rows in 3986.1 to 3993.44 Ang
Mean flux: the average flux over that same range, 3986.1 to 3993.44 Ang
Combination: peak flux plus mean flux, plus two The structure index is 4.3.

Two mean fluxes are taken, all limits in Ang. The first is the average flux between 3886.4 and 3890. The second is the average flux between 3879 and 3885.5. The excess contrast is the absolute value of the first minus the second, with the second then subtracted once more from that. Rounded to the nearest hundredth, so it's -0.67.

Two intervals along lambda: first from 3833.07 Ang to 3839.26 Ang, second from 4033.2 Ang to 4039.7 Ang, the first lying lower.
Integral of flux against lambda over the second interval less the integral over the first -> 5.1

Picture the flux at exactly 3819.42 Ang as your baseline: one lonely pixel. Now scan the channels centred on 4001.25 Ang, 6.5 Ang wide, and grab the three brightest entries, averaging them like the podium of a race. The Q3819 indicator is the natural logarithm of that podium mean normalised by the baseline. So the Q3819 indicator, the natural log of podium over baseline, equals 0.42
